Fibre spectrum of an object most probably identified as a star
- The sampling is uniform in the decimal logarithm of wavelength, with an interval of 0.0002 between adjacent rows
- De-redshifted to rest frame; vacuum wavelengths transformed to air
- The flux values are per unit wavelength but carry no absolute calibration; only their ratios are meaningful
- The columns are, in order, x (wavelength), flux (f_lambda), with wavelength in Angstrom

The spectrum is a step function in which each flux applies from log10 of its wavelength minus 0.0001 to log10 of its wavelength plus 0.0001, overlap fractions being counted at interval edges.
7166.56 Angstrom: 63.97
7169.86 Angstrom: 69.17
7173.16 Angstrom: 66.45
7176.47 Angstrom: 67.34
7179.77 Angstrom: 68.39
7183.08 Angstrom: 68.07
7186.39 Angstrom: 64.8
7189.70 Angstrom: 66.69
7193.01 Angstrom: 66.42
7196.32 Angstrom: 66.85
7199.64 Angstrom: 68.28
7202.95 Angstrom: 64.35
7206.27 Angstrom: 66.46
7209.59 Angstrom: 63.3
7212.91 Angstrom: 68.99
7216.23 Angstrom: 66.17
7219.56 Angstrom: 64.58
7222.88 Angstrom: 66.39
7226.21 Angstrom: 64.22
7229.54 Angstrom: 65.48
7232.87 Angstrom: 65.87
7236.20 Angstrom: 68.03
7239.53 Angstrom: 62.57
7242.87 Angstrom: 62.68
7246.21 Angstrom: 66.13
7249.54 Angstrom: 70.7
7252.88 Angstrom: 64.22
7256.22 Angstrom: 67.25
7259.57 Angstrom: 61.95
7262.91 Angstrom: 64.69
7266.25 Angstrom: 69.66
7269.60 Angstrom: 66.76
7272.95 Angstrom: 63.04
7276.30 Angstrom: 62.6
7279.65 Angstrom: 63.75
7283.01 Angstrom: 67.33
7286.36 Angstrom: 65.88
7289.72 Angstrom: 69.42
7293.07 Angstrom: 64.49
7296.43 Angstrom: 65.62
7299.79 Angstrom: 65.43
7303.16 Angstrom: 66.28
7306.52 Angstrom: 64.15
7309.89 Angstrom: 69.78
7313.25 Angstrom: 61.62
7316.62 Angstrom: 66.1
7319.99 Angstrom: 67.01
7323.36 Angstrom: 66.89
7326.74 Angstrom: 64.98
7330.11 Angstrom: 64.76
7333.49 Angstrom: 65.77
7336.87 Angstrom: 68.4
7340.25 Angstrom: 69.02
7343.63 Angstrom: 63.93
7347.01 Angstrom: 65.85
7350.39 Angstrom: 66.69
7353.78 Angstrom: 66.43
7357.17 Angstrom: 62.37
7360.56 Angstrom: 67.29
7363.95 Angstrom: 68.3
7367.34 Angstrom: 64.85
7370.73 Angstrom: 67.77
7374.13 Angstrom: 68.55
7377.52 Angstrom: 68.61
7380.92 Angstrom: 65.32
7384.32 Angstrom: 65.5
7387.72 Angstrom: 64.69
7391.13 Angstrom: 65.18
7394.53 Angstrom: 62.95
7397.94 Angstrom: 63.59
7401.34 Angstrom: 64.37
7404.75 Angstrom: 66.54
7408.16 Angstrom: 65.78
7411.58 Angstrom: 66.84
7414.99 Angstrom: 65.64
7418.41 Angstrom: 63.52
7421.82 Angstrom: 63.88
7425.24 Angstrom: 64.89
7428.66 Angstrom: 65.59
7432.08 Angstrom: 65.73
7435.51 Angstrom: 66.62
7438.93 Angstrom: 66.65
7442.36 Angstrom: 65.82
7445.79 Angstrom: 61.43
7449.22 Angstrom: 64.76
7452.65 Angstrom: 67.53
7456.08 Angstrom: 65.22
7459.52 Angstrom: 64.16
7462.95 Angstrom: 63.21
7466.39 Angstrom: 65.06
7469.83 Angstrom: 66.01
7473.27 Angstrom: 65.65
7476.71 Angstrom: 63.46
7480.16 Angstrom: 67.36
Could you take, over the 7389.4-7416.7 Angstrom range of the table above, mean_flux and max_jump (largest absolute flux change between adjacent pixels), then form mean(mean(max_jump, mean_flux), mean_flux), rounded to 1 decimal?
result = 49.4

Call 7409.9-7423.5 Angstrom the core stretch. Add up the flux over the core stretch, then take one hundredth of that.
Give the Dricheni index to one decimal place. 2.6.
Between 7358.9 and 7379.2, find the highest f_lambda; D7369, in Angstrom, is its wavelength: 7377.52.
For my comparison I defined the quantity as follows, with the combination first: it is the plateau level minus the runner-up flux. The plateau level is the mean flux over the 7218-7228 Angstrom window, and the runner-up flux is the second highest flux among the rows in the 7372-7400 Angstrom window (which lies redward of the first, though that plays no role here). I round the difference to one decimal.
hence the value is -3.5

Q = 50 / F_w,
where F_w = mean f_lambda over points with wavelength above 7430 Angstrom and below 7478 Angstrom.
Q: 0.768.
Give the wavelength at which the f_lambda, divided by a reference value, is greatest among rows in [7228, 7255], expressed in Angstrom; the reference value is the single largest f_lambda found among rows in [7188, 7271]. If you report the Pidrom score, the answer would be 7249.54 Angstrom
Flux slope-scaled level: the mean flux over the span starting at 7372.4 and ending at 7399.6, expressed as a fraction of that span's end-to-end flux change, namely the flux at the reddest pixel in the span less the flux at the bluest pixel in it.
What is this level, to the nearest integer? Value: -13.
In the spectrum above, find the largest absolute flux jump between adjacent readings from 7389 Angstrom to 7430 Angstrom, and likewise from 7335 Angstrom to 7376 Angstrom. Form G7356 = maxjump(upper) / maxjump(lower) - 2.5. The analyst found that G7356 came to -2.06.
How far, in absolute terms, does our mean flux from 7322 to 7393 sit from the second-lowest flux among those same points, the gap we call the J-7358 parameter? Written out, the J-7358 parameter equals 2.3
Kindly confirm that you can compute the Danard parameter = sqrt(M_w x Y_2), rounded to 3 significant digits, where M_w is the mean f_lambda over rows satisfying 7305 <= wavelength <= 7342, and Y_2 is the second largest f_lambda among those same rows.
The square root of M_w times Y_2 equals 67.6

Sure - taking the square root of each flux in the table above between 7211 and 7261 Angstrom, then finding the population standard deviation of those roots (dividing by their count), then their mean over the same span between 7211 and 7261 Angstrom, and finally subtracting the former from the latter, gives 7.96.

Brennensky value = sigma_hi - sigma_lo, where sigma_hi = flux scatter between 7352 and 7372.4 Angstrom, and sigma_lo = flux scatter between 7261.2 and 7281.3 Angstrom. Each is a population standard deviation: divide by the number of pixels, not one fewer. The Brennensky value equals -0.43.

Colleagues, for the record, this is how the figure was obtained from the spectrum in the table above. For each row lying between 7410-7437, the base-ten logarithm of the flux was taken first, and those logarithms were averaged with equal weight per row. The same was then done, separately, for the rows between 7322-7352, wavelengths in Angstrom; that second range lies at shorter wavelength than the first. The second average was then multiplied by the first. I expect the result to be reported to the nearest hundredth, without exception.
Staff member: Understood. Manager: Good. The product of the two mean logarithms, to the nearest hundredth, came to 3.31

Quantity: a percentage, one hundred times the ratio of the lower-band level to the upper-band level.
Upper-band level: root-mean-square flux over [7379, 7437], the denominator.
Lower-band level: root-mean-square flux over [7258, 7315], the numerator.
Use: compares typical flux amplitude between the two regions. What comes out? 101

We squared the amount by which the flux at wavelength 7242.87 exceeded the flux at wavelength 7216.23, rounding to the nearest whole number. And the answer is 12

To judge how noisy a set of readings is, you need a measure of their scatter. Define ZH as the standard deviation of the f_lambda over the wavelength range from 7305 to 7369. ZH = 2.1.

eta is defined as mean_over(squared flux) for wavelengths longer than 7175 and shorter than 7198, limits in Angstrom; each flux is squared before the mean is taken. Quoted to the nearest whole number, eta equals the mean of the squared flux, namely 4482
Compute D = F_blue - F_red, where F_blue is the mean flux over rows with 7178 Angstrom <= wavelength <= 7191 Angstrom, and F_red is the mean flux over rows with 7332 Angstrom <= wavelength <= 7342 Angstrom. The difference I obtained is -0.7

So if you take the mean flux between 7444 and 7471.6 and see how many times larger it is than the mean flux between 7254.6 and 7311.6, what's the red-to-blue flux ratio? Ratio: 0.98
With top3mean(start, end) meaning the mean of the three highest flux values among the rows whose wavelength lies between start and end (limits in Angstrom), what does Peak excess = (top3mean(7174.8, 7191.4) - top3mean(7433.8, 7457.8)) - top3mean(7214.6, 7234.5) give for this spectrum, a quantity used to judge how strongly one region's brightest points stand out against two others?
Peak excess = -65.1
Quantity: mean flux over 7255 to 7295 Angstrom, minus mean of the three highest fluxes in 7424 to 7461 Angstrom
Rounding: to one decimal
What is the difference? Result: -1.4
